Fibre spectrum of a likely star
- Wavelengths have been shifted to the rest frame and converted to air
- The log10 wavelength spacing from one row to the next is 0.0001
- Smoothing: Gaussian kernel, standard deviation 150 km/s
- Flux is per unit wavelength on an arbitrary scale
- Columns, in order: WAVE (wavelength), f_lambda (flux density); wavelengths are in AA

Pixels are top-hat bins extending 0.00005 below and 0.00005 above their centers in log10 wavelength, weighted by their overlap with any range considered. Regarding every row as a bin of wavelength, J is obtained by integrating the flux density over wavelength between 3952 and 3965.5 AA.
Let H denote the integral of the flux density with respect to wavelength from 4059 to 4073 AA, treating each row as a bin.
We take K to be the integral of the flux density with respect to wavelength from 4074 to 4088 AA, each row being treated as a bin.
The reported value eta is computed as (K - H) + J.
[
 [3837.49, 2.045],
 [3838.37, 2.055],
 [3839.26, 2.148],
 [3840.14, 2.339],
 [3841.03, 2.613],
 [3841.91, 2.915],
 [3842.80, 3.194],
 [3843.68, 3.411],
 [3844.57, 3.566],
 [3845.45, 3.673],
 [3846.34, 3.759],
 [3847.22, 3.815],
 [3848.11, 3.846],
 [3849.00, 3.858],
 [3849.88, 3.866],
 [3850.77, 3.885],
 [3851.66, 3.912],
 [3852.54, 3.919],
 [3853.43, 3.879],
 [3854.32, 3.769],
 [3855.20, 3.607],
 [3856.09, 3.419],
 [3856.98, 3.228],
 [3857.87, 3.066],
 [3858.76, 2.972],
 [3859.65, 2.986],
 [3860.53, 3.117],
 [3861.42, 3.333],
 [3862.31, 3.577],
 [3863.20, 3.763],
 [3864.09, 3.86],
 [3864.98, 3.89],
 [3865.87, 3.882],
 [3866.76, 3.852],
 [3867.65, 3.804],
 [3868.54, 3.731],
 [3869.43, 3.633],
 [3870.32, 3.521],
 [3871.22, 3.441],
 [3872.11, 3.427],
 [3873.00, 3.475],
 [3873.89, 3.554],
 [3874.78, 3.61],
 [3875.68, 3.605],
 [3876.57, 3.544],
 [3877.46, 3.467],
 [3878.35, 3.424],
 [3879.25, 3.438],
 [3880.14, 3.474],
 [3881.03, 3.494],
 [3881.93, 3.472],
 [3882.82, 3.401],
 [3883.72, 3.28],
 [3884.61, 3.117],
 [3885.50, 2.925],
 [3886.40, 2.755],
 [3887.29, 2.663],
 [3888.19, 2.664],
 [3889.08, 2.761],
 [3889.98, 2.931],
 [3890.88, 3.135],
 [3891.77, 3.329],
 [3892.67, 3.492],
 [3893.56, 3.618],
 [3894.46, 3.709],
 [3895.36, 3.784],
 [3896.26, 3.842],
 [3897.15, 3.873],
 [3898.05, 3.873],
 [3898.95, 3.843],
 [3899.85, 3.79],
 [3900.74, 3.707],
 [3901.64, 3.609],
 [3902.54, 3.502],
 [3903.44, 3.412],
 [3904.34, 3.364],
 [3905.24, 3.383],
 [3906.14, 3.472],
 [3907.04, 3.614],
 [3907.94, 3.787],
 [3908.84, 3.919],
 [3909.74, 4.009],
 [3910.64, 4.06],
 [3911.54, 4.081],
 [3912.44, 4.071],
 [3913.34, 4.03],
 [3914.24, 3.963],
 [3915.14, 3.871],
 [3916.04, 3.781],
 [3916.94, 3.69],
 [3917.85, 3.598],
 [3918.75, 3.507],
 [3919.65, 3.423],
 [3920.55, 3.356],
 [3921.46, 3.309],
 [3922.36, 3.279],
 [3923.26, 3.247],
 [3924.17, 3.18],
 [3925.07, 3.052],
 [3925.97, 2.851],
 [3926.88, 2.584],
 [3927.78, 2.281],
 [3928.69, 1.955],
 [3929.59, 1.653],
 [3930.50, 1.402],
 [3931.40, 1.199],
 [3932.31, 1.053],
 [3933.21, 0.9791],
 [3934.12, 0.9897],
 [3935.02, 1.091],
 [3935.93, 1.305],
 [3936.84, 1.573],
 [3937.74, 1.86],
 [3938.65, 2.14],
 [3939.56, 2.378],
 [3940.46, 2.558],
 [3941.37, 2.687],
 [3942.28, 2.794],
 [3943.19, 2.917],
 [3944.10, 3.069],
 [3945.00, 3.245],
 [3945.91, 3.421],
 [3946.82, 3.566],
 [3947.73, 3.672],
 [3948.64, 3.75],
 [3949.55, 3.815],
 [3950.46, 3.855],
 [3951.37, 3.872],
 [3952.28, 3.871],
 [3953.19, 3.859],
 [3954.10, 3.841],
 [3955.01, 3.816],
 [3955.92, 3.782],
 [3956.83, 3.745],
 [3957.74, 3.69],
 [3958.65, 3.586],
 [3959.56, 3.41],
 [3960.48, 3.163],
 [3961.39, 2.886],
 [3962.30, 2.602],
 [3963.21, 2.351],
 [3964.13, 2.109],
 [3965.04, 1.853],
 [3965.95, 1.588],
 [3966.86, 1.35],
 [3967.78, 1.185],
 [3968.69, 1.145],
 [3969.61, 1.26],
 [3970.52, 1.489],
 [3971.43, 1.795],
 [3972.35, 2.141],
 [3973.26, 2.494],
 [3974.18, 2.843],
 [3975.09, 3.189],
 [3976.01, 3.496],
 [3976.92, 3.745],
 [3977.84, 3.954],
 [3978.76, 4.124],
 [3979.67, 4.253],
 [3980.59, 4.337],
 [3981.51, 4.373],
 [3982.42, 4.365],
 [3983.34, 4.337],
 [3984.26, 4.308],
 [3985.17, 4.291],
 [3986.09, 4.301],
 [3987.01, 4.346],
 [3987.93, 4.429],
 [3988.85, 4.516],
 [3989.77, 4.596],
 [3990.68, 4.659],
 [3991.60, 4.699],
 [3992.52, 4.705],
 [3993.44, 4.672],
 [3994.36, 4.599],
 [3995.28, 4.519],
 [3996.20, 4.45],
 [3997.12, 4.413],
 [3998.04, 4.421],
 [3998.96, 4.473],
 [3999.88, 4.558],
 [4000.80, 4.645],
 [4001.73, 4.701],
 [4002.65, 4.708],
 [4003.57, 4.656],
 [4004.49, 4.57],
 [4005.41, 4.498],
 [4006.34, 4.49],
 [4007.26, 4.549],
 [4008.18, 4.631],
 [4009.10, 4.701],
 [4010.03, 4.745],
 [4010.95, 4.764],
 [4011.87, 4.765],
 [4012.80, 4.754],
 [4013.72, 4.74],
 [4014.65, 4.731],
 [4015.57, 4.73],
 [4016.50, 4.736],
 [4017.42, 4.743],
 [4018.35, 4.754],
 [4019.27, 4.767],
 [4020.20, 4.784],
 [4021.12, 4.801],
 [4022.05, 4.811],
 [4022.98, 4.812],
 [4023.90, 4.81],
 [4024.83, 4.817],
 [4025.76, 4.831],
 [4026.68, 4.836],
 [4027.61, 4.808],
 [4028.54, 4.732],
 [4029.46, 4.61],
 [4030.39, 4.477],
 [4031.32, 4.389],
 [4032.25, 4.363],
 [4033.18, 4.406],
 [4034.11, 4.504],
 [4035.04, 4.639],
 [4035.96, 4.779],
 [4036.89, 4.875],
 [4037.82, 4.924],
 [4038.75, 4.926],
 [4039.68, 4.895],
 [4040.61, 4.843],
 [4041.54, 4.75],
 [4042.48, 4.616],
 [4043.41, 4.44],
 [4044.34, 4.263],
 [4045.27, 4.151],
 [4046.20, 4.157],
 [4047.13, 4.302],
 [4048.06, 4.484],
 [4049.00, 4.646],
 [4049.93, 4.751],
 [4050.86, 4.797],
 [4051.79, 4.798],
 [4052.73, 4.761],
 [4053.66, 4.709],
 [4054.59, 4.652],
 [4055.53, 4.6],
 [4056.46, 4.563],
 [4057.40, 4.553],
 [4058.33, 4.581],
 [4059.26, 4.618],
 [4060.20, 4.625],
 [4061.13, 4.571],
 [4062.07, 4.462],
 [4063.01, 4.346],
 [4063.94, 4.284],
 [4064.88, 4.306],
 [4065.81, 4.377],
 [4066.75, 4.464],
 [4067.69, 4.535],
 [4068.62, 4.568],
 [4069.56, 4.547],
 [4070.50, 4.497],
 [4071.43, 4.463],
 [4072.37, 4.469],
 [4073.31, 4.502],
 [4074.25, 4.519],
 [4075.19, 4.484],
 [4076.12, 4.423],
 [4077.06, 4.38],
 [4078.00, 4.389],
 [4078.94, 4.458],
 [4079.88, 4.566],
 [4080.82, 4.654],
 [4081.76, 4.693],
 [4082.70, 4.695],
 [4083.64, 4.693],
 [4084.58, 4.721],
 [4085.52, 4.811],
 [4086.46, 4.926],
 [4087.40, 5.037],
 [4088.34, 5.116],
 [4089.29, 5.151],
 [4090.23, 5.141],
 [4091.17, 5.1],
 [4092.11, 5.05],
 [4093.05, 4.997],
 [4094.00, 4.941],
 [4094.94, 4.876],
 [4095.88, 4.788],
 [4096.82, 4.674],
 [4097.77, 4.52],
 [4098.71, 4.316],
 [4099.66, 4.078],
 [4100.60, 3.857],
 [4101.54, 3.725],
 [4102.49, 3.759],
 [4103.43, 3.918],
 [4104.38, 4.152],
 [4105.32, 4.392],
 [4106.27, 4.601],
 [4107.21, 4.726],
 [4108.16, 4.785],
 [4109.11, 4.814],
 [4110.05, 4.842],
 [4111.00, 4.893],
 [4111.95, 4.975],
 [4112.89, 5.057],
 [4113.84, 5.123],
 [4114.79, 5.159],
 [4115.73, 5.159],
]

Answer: 46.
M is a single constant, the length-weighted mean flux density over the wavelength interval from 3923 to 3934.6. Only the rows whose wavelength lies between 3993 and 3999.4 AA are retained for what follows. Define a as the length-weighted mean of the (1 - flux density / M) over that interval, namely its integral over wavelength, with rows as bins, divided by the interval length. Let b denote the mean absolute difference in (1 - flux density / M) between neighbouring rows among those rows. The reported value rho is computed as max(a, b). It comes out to 0.026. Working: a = -1.24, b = 0.026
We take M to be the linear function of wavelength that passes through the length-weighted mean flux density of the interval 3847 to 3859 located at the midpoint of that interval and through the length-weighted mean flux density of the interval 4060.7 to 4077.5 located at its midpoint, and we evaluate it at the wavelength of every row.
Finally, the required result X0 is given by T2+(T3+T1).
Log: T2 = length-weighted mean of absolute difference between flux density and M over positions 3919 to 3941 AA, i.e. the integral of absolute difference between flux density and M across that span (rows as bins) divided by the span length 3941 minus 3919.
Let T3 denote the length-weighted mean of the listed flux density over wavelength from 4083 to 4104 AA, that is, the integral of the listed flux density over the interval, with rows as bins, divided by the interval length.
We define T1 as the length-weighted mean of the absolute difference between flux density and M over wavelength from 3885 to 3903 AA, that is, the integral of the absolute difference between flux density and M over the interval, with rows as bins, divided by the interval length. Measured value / 6.8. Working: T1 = 0.43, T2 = 1.7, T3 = 4.64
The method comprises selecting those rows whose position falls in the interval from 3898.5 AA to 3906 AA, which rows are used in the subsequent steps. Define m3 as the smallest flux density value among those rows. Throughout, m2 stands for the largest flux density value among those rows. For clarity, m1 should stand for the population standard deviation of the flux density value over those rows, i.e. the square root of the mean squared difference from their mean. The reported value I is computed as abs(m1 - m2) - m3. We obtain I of 0.30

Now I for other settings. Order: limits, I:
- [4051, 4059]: 0.16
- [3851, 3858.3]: 0.54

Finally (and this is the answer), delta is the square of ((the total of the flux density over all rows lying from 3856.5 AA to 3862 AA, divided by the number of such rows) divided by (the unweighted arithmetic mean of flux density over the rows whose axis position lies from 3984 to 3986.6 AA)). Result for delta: 0.5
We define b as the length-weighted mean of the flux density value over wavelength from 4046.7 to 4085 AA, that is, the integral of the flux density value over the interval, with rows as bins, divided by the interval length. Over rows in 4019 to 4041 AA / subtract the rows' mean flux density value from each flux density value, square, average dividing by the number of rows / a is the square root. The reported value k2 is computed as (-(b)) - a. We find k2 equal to -4.7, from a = 0.17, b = 4.55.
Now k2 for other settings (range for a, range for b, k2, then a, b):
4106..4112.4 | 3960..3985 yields -3.0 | 0.11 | 2.86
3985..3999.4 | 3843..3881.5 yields -3.7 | 0.13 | 3.59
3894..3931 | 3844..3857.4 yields -4.4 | 0.63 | 3.73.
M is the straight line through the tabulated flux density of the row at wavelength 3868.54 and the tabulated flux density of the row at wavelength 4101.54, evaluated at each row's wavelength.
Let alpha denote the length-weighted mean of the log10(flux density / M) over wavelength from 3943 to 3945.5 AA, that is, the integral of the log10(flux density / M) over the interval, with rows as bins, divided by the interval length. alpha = -0.081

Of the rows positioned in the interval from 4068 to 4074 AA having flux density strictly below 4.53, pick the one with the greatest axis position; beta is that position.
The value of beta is 4073.31 AA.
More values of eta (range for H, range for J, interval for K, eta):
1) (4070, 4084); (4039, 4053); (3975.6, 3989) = 57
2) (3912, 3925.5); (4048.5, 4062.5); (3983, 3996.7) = 79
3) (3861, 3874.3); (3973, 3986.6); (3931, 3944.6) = 31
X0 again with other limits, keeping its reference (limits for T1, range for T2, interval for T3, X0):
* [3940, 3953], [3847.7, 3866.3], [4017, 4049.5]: 5.6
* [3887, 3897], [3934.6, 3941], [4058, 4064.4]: 7.1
